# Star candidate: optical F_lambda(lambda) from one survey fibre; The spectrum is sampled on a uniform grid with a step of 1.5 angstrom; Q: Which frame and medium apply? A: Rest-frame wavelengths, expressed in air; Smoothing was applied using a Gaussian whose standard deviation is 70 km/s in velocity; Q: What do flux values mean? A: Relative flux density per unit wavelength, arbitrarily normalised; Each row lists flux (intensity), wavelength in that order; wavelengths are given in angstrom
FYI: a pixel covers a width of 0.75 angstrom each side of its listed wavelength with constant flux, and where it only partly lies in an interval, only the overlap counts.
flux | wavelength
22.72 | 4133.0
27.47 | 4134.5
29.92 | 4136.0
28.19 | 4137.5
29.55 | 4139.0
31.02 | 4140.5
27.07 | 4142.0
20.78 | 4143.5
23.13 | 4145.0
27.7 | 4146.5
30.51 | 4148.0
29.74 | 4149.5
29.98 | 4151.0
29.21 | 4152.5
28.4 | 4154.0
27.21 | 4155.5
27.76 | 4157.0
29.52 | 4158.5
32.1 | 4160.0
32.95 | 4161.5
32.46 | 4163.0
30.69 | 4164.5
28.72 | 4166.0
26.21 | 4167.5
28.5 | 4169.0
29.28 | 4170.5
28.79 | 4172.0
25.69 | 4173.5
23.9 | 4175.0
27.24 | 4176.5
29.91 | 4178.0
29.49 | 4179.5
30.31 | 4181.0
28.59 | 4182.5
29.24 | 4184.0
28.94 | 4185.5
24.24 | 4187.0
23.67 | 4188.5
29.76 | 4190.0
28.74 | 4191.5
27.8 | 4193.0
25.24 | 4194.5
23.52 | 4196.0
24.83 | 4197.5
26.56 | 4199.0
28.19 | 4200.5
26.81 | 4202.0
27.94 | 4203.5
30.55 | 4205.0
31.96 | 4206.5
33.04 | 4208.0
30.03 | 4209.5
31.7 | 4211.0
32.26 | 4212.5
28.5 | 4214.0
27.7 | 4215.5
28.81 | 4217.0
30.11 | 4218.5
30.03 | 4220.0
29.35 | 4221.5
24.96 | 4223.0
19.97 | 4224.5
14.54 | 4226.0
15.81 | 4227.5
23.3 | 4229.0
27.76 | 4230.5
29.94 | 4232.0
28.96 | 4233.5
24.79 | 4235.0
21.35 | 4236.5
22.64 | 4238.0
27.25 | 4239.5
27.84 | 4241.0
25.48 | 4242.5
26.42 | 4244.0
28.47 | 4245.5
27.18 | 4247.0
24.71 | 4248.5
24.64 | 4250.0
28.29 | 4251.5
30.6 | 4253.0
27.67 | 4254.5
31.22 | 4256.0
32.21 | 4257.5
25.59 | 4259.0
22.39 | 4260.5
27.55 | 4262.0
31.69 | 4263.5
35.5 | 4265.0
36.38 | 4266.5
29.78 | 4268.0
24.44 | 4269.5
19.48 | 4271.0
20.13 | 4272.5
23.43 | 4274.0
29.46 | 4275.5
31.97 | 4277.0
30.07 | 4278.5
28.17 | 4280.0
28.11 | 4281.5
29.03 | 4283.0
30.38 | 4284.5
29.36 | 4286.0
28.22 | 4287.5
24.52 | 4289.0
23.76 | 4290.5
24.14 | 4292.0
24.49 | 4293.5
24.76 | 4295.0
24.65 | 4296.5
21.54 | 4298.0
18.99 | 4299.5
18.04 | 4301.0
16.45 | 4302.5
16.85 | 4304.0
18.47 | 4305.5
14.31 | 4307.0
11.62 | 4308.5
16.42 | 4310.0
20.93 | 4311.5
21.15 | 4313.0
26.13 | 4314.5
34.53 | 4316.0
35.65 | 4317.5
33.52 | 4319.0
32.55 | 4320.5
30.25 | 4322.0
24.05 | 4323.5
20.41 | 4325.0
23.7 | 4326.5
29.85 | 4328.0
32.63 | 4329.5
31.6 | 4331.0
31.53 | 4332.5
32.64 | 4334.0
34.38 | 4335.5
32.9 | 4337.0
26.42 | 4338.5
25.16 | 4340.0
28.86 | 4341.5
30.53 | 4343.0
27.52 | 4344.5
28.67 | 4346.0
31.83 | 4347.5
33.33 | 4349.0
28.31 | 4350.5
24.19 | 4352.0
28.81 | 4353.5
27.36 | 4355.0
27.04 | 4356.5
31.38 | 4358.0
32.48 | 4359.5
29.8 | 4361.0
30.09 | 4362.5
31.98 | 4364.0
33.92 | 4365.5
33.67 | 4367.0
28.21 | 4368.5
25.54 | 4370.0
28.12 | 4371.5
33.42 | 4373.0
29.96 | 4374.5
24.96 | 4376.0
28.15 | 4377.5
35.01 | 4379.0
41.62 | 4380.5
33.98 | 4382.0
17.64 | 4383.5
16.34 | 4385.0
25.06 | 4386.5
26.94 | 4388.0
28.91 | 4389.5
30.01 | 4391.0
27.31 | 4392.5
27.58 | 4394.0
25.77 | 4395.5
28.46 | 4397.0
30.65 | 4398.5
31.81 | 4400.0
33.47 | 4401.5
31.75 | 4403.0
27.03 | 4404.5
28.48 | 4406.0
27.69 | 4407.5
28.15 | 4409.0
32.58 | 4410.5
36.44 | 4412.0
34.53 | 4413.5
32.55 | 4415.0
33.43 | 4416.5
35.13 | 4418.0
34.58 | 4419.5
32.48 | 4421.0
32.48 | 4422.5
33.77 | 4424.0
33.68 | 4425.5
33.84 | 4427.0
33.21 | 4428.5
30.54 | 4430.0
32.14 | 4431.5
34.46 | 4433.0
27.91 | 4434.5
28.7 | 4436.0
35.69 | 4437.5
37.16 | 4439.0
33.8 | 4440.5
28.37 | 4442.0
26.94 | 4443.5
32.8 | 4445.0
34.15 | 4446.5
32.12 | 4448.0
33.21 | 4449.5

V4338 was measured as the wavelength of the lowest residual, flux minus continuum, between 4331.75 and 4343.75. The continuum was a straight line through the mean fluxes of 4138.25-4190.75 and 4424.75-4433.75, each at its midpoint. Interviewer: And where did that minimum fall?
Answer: 4340.0 angstrom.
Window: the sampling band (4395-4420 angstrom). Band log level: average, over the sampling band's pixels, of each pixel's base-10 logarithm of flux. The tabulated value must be 1.49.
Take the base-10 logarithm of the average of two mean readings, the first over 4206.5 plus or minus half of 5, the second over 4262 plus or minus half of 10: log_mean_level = 1.49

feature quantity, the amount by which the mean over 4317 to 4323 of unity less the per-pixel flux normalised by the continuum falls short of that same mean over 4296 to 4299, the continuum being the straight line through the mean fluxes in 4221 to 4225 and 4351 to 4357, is 0.36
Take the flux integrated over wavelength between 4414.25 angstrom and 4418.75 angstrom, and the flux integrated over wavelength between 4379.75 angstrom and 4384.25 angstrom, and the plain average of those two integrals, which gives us 146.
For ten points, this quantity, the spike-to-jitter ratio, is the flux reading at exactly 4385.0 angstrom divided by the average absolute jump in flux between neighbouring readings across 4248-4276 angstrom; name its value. 4.6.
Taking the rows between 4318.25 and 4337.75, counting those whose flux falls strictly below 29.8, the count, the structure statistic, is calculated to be 3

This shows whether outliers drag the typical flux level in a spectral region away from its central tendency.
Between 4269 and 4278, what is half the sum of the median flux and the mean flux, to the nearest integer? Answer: 24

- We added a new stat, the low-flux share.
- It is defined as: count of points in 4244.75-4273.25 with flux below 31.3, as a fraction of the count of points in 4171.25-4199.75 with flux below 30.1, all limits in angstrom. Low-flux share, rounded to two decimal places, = 0.83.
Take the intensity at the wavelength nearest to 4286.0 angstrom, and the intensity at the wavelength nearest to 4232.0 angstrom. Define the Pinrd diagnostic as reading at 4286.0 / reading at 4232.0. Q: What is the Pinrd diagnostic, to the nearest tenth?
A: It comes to 1.0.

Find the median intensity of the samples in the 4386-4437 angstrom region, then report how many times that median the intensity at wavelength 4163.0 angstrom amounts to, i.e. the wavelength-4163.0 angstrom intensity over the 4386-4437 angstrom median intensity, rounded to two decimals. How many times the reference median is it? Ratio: 1.02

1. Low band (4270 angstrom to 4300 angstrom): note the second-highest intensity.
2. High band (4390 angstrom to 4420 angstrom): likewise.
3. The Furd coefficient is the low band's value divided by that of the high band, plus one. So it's 1.86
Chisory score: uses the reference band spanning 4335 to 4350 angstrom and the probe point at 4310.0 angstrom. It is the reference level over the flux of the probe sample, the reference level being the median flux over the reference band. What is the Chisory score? 1.81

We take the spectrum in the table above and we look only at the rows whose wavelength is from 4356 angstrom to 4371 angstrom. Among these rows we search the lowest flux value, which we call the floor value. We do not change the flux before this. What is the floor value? 25.54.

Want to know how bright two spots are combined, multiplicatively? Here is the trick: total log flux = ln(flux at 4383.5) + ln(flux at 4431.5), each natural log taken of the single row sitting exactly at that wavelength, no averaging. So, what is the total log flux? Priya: 6.34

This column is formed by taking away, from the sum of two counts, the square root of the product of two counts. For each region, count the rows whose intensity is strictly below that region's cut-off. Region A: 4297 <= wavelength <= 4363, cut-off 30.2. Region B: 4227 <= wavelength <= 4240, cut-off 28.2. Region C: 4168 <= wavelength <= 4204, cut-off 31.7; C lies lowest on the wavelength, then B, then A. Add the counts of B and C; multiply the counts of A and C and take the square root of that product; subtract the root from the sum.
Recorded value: 5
